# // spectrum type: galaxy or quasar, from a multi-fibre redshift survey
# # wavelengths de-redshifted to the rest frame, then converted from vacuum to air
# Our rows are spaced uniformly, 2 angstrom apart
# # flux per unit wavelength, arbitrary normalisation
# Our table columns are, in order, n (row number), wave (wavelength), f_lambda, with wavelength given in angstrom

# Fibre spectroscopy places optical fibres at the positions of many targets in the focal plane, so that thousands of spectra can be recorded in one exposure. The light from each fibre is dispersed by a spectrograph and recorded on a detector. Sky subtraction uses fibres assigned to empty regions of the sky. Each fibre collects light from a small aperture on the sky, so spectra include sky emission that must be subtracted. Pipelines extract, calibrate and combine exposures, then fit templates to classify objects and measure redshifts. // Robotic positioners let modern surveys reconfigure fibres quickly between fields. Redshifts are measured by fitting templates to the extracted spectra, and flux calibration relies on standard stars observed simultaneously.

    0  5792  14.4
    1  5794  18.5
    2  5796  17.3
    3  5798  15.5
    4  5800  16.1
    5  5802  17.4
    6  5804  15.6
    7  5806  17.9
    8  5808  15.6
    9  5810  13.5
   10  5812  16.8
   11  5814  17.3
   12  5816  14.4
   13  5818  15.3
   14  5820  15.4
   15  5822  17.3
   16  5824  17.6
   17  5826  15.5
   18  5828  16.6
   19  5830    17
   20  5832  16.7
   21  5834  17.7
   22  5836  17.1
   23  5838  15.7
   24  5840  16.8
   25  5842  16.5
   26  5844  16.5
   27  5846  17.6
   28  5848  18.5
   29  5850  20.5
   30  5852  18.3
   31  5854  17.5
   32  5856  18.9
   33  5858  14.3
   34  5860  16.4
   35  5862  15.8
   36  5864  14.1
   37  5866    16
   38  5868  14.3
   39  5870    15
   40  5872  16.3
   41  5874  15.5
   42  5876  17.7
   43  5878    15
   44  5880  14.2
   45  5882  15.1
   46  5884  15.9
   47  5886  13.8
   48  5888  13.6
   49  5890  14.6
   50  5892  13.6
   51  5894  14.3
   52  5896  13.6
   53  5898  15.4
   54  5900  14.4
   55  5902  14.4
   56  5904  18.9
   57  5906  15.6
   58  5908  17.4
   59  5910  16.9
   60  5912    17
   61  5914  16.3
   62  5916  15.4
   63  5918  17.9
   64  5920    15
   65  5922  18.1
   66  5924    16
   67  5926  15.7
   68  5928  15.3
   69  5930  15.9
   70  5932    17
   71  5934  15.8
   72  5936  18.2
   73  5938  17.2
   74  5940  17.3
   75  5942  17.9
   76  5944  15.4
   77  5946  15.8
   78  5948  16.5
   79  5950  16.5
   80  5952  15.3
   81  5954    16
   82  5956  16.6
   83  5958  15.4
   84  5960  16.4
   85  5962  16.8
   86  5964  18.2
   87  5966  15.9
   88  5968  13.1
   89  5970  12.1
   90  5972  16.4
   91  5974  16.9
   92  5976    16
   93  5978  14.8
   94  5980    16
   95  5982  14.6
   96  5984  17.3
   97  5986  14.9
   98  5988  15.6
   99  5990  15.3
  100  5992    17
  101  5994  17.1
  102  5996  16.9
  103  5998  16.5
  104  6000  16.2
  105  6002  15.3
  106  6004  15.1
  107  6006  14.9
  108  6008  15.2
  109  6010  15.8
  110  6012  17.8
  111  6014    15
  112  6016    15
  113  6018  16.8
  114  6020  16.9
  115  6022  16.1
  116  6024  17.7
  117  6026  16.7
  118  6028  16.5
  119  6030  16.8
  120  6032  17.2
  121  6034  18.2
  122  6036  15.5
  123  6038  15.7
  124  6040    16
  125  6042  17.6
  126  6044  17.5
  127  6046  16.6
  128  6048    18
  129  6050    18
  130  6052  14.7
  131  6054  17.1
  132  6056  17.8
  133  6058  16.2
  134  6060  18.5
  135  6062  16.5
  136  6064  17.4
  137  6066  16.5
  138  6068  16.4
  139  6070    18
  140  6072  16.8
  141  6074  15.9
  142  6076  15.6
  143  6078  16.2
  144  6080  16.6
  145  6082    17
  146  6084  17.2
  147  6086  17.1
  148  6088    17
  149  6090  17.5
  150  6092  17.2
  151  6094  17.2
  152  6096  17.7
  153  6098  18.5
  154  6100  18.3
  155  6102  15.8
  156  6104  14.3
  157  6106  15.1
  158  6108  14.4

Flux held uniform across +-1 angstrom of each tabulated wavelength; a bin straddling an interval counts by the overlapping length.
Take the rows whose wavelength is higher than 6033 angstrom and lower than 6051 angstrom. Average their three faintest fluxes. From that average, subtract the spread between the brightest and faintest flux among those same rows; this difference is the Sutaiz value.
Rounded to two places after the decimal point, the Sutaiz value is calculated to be 13.03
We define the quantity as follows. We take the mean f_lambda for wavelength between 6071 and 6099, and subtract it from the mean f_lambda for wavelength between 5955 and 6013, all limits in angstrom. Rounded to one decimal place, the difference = -1.1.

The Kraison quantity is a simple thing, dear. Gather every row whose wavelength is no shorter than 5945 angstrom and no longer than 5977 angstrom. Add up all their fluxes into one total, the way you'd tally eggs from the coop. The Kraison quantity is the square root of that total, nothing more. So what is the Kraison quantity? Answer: 15.9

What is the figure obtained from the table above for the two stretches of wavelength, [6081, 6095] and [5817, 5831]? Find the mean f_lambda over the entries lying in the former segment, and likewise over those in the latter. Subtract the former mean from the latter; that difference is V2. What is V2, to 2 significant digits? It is -0.79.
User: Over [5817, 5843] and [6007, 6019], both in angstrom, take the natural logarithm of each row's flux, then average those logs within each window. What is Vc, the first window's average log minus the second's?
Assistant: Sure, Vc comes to 0.04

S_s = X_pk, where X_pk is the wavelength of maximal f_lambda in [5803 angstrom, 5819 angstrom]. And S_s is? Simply 5806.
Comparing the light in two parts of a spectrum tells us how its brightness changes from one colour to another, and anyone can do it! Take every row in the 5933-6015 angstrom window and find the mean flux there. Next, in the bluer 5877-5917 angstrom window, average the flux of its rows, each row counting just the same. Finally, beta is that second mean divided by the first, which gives 0.95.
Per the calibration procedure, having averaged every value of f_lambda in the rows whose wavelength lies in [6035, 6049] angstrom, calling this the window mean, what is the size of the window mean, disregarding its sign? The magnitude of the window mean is 16.7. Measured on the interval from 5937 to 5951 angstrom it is 16.7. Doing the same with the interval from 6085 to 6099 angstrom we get 17.5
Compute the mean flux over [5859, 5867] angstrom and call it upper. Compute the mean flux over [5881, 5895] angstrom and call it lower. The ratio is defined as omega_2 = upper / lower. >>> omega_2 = 1.08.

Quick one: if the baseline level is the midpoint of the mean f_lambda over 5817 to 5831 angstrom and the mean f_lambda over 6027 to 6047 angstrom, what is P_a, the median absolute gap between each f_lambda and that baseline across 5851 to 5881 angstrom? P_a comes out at 1.6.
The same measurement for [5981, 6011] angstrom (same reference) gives 1.0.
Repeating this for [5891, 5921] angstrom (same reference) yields 1.3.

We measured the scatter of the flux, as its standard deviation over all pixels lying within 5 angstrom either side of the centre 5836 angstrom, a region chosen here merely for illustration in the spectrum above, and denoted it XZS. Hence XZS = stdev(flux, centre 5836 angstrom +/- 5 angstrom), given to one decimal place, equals 0.7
